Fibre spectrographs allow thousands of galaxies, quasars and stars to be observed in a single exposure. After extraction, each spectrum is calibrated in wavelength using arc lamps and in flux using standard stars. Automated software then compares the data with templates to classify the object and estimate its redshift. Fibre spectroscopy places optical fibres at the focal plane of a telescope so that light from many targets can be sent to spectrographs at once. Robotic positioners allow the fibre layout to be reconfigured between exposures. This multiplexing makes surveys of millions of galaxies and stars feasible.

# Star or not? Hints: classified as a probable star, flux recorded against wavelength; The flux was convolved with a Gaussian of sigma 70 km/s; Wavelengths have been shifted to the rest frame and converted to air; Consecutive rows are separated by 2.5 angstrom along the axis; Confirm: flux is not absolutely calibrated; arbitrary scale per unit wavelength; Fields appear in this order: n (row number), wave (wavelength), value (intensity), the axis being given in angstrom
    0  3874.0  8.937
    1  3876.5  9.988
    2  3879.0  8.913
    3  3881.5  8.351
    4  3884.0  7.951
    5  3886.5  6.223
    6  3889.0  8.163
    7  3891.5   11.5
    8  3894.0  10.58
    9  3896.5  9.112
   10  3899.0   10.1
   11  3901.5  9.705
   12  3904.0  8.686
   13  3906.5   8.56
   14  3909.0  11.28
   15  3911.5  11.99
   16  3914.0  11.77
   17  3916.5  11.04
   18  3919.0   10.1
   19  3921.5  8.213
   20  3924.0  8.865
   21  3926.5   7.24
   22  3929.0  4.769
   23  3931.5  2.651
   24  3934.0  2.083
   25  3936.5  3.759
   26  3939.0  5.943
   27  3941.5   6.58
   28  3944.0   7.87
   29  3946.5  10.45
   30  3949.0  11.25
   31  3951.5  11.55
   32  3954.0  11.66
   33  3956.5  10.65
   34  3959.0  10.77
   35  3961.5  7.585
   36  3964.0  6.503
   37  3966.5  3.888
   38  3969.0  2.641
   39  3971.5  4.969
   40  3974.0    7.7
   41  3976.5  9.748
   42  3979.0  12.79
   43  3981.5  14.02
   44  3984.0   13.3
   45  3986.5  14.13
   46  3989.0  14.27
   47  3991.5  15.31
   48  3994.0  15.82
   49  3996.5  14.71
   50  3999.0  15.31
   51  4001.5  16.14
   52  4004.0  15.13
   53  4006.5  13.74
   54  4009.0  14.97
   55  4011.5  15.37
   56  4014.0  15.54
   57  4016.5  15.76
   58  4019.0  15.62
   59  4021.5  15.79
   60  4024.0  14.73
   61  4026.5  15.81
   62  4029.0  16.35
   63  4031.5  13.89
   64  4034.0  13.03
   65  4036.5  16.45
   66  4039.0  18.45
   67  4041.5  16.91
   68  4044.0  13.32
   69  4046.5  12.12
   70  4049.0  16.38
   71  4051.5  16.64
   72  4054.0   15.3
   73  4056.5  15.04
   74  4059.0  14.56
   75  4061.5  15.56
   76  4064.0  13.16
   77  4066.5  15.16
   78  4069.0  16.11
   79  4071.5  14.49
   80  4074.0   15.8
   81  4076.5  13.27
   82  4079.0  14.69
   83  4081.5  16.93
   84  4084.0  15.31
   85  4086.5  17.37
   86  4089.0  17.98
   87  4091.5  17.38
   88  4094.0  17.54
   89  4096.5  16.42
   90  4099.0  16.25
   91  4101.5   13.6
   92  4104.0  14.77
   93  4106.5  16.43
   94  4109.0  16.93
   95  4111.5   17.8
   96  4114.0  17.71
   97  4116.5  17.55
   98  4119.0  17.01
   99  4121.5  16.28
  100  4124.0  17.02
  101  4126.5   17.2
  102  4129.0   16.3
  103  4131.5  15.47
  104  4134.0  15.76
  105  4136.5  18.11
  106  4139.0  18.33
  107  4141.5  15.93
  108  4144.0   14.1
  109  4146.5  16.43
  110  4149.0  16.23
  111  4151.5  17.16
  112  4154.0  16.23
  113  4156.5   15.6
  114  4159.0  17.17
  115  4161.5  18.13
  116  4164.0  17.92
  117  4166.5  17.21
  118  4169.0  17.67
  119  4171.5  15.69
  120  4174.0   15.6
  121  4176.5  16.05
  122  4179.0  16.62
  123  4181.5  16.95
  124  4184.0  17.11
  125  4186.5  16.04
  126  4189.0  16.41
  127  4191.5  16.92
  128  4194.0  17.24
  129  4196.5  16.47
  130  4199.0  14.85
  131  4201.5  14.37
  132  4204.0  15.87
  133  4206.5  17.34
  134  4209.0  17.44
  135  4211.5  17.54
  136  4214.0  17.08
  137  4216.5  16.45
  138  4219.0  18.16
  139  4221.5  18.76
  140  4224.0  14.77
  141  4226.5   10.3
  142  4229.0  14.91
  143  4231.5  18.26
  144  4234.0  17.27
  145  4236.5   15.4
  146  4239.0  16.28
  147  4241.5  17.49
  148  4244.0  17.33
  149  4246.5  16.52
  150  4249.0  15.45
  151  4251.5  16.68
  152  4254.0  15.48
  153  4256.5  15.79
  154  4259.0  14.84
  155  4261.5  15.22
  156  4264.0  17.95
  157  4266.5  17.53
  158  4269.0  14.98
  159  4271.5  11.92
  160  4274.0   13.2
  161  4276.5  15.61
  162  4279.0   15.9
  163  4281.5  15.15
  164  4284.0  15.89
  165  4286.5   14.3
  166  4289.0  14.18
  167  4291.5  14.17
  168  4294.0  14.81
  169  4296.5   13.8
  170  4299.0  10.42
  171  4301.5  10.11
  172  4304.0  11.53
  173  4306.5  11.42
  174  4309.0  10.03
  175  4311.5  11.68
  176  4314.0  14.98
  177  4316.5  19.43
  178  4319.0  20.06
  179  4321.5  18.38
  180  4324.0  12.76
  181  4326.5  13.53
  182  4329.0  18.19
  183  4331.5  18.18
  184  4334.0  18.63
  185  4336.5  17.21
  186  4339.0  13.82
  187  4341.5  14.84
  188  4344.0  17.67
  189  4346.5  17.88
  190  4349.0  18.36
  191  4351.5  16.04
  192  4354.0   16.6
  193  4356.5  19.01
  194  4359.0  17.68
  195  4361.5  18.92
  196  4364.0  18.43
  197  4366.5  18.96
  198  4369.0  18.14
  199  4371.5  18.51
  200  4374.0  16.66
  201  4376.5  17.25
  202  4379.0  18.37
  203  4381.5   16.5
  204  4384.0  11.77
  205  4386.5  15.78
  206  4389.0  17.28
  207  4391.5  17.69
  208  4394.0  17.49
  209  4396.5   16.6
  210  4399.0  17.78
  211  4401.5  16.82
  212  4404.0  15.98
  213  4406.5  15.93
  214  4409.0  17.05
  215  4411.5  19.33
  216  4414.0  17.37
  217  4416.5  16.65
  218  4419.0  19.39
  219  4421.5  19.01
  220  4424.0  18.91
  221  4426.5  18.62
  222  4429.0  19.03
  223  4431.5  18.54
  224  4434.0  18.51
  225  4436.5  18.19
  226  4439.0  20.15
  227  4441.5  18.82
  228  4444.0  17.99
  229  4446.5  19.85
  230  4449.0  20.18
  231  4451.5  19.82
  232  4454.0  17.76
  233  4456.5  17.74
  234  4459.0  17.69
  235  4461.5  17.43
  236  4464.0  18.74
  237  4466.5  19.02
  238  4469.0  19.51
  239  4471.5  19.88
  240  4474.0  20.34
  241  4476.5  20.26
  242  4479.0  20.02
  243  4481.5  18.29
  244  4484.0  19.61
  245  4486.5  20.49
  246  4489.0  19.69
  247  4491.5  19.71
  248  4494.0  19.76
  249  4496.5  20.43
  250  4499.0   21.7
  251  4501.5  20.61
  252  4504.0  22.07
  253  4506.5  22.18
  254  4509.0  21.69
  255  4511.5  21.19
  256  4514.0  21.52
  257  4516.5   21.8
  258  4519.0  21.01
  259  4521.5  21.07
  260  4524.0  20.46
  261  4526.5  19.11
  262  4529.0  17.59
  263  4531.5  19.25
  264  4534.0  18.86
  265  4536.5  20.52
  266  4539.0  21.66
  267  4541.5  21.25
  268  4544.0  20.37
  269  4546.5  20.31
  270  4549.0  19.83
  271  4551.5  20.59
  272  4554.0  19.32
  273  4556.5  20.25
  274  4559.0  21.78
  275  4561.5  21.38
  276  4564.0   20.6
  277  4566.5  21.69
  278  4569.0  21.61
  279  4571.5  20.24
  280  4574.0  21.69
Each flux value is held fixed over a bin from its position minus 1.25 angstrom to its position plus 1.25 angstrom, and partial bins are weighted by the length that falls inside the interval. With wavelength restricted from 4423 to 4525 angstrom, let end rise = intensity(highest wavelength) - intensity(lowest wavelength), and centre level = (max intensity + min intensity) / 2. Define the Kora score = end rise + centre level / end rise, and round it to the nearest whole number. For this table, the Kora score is 14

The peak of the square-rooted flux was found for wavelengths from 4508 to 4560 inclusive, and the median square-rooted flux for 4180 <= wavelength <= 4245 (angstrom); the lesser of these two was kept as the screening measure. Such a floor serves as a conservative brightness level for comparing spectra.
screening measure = 4.12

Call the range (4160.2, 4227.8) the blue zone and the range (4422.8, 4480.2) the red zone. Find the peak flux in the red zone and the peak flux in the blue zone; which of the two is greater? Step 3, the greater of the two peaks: 20.3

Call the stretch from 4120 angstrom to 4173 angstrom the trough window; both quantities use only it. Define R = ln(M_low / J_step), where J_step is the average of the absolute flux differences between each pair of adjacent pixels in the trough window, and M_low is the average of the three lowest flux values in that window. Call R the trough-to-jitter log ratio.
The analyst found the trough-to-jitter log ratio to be 2.7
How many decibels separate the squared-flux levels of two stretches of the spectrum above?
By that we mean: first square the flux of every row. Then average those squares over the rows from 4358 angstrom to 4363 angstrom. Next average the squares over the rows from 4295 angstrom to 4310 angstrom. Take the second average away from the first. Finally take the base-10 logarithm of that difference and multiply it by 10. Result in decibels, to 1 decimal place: 23.2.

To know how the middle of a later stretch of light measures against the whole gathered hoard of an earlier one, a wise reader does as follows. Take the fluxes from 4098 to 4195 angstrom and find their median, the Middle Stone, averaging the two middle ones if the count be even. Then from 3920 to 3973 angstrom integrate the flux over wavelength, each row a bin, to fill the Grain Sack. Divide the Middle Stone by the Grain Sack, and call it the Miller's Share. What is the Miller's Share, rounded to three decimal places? 0.044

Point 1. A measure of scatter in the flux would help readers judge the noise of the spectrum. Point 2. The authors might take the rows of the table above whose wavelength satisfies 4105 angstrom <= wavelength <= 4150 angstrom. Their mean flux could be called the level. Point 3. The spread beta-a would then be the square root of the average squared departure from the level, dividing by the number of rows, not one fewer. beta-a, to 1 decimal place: 1.0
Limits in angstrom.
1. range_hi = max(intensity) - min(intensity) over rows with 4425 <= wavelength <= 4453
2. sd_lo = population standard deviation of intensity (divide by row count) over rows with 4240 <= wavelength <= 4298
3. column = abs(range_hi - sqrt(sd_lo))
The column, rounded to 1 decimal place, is 1.0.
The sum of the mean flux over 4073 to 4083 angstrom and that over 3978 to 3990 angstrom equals 28.9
